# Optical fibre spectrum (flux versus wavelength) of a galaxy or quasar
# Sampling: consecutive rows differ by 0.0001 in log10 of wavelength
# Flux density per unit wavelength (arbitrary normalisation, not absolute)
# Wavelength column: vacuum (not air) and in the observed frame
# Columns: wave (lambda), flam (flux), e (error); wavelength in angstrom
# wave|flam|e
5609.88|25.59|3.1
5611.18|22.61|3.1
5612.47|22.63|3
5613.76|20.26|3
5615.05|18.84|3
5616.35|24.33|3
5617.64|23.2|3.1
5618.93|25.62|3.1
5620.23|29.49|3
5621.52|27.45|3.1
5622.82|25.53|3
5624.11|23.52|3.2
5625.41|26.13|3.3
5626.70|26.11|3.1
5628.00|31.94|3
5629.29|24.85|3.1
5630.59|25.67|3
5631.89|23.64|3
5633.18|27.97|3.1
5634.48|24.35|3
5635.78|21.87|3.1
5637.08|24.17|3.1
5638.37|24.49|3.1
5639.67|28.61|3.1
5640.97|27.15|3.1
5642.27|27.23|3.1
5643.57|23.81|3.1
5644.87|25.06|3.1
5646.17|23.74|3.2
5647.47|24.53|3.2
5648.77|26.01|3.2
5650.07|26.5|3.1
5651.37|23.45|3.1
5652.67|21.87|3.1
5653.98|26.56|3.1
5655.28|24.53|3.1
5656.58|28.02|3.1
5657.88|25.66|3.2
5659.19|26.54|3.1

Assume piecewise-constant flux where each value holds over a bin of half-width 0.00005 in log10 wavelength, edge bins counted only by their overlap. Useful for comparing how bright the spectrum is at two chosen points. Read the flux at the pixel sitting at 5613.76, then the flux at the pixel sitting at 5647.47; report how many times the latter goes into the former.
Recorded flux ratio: 0.83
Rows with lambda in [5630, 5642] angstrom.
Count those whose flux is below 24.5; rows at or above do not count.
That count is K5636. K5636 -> 5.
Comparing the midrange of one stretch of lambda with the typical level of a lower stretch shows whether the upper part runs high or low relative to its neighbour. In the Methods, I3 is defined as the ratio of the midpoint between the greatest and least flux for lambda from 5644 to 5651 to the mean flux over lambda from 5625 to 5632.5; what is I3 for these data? 0.95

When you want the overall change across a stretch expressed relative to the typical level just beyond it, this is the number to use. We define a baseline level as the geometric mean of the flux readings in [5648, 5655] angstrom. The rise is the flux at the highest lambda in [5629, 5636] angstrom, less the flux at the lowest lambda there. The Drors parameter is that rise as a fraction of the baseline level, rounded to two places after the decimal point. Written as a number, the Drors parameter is -0.12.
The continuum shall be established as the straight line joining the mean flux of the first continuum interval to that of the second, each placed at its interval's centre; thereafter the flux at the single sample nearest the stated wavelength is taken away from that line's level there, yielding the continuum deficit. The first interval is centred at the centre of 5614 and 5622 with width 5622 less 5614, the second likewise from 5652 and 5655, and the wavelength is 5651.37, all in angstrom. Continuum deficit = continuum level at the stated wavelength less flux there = 0.8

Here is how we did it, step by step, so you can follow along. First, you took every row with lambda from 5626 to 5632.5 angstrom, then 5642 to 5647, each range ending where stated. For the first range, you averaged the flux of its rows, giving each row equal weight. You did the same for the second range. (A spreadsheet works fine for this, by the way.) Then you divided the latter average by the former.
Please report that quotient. 0.94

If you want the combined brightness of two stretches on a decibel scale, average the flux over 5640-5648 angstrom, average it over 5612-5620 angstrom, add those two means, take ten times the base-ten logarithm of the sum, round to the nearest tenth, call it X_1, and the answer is 16.8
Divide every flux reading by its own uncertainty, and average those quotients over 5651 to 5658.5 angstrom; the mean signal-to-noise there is 8.0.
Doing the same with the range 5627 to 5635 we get 8.7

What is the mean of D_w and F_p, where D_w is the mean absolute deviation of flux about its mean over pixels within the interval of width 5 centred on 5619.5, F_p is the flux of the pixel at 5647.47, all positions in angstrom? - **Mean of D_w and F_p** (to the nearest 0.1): 13.3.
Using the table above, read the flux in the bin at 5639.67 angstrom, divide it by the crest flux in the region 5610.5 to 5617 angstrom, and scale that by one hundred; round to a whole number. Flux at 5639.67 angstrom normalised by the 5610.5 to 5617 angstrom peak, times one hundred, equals 118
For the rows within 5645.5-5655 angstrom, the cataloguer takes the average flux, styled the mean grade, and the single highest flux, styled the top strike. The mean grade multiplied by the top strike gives 655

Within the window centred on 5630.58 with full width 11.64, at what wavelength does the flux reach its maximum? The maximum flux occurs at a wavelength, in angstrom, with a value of 5628.00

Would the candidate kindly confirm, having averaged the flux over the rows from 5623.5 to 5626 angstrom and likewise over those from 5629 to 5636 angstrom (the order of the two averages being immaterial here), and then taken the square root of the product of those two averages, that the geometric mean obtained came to 24.8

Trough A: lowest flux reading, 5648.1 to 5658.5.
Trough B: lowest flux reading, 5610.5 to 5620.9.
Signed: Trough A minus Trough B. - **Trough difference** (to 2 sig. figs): 3.0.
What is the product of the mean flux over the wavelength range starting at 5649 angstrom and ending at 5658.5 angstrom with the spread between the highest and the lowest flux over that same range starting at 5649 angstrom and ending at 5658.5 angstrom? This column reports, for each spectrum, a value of 155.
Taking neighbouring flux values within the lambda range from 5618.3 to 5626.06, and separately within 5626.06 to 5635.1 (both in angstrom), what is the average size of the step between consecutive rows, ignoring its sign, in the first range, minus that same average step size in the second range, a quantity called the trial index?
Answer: -1.5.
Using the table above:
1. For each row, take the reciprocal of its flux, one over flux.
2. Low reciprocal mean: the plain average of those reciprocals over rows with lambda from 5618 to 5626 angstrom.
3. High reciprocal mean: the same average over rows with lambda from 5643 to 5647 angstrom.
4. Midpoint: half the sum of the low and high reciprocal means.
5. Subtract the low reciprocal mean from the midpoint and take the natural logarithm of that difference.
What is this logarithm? -6.5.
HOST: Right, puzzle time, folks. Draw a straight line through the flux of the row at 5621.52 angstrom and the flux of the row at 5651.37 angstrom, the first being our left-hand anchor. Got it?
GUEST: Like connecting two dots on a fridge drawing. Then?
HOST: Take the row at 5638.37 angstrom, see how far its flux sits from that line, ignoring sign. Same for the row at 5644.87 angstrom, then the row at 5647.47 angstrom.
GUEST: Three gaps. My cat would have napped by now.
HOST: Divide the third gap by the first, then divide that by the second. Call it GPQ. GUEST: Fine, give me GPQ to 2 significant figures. 1.1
